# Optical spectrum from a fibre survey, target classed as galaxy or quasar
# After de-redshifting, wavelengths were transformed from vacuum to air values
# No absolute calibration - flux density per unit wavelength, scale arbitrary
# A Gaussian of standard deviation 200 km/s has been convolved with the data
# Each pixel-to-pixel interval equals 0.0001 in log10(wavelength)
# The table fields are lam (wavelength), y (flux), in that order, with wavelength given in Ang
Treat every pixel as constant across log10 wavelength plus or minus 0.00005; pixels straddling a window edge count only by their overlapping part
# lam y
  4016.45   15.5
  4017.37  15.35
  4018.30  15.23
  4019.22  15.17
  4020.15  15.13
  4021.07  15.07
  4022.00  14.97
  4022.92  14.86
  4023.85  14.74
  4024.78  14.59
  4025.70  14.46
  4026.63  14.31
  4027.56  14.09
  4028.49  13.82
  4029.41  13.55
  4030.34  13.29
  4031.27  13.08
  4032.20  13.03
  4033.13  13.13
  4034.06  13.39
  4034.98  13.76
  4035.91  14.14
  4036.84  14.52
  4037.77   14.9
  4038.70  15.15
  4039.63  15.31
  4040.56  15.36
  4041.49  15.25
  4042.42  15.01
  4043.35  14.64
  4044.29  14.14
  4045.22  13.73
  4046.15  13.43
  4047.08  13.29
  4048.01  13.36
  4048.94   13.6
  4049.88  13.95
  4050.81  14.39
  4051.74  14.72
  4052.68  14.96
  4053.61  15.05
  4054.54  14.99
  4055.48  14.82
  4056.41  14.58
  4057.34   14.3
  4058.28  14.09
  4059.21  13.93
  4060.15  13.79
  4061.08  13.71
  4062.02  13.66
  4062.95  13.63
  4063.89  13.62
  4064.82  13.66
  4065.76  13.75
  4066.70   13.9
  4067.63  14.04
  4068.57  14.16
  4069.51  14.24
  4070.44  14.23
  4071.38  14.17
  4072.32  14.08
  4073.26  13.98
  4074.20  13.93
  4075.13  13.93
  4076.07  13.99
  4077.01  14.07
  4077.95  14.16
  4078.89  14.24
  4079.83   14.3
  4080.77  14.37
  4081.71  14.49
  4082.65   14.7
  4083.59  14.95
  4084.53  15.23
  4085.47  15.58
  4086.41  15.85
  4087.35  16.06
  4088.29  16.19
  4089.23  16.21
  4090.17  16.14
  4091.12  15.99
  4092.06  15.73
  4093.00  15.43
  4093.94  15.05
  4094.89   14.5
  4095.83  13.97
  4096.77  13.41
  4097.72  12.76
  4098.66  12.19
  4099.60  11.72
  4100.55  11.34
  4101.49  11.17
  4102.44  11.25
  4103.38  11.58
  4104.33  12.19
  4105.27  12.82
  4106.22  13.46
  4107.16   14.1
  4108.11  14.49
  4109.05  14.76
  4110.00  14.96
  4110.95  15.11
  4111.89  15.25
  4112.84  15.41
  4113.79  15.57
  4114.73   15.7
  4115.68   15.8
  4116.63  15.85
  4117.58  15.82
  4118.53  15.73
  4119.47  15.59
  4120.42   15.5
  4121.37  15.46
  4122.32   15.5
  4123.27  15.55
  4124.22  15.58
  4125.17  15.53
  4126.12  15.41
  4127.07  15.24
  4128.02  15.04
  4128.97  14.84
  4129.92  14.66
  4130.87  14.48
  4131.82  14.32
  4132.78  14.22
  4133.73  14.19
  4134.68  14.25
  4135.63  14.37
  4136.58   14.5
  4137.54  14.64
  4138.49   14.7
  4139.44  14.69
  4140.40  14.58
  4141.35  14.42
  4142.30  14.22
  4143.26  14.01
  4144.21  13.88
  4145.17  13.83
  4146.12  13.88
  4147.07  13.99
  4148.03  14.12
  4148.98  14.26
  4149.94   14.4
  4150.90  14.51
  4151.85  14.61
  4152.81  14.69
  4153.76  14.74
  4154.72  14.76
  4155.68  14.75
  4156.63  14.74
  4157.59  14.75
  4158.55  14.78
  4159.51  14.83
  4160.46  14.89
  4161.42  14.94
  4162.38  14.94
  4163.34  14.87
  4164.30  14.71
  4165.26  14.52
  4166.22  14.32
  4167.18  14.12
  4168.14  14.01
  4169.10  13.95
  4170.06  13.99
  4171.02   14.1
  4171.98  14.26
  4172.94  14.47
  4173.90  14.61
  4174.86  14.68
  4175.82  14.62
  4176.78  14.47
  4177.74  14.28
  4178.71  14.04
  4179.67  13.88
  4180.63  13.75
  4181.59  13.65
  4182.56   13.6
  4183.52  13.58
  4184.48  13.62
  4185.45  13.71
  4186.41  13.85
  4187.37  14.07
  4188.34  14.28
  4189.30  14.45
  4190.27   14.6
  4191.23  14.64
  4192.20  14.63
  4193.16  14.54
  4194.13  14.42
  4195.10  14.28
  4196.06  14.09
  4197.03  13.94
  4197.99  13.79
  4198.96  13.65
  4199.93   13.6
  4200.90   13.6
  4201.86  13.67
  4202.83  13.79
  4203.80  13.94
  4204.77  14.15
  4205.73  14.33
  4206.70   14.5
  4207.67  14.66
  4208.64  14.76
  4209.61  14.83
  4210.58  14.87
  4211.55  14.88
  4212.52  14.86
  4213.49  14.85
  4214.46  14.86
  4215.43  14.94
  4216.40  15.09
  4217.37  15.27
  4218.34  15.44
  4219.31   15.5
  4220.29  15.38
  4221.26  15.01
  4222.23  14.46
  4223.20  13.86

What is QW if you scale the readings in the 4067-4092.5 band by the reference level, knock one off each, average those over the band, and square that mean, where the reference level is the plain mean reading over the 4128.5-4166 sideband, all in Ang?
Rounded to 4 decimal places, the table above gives 0.0004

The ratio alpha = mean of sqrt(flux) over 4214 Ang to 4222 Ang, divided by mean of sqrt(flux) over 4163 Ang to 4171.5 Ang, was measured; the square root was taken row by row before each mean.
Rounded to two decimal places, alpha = 1.03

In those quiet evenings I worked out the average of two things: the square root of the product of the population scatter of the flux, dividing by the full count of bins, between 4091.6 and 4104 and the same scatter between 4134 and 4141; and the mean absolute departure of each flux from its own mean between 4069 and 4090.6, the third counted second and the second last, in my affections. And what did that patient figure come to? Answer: 0.6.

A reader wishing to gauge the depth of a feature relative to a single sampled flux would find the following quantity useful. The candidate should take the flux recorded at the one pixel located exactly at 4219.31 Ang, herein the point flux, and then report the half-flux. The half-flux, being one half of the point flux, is 7.75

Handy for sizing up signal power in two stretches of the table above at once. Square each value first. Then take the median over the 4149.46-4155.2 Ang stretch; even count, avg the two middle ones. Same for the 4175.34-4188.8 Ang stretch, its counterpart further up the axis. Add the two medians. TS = 407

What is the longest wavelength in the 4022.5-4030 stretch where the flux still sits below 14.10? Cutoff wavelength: 4029.41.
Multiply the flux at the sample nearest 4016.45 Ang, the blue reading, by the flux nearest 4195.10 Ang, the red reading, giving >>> 221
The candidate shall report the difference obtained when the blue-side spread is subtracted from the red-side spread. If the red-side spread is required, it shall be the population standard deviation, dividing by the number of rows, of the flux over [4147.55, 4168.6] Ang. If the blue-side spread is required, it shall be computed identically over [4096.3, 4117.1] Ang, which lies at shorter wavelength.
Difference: -1.4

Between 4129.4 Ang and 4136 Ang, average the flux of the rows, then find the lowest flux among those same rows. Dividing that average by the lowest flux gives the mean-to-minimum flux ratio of 1.012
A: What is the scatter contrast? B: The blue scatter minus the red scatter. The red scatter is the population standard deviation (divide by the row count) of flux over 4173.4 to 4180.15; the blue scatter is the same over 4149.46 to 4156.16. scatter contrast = -0.16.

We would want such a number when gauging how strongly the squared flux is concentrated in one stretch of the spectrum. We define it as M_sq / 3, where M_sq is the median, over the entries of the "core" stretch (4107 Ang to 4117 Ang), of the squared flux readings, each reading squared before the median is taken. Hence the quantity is 78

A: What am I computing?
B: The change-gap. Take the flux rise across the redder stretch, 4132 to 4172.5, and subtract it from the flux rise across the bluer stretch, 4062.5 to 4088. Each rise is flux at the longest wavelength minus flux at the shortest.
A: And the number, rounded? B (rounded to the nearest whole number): 2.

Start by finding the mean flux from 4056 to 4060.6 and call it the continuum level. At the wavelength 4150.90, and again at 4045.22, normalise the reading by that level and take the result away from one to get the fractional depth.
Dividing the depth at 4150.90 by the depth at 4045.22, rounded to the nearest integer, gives -1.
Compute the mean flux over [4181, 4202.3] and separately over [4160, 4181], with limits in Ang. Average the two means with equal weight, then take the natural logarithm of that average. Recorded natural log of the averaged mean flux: 2.65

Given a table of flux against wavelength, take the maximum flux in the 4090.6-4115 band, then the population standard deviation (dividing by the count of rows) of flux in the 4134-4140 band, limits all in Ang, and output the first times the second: 2.7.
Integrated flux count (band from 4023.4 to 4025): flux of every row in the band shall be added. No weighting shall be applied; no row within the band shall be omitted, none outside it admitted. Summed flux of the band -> 29.3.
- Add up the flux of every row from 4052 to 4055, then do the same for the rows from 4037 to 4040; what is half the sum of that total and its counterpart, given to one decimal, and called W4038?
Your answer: 45.2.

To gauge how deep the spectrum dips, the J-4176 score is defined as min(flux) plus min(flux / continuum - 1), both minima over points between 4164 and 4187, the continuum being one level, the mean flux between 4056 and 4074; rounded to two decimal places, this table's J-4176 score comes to 13.55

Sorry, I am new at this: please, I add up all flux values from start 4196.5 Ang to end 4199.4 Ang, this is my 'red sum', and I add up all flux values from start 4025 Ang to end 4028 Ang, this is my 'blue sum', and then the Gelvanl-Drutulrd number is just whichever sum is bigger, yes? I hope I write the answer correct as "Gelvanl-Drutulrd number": 42.9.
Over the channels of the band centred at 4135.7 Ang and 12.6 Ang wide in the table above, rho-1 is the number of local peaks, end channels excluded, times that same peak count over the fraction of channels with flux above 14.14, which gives 1.0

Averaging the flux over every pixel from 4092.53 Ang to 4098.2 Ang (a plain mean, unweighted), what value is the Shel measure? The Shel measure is 14.2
